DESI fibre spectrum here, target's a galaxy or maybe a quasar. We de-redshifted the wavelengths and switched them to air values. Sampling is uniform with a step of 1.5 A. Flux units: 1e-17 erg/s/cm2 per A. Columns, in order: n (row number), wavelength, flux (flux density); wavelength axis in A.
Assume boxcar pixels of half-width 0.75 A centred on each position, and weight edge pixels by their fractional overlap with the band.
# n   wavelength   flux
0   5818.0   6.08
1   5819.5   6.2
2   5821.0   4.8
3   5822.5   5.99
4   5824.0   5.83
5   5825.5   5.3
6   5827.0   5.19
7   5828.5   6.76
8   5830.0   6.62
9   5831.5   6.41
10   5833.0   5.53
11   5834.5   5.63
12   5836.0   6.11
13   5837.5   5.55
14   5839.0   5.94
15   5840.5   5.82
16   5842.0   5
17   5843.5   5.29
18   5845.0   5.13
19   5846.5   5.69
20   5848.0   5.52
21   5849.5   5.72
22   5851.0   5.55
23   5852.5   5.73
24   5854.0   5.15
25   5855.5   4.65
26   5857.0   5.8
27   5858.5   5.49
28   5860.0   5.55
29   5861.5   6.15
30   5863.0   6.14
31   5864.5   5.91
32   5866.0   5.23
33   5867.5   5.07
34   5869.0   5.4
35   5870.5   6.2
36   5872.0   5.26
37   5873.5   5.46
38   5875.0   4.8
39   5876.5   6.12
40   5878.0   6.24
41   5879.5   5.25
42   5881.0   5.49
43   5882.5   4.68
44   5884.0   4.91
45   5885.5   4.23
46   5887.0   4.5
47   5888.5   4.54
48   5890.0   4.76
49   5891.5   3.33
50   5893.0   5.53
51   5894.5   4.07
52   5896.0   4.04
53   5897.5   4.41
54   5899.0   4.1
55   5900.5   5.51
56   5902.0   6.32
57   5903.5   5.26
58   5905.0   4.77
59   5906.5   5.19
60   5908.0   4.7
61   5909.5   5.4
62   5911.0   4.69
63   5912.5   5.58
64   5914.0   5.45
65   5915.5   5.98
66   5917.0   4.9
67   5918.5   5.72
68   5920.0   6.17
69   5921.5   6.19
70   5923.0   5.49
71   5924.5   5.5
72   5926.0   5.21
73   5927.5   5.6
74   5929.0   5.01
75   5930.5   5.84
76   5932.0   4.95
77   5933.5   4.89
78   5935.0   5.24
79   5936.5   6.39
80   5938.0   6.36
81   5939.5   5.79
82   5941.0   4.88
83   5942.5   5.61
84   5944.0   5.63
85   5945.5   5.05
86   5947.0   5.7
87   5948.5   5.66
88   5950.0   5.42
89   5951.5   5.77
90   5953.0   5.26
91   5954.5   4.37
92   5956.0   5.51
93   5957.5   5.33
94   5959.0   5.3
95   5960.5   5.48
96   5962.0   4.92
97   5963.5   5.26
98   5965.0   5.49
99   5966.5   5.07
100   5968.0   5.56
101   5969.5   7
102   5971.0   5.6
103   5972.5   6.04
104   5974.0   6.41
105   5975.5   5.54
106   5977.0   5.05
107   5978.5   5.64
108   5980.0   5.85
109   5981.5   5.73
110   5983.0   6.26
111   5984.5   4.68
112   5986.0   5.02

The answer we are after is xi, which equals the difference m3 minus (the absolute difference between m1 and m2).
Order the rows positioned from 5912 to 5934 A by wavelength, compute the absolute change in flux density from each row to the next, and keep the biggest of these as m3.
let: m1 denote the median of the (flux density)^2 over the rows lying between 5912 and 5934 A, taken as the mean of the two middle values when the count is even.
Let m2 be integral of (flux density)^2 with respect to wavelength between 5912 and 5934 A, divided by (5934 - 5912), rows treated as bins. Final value 0.85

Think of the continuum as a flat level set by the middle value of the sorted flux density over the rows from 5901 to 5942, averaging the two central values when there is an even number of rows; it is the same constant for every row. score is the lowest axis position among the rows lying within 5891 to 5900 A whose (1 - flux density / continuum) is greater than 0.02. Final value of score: 5891.5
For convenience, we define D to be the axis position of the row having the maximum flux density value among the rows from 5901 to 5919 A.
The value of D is 5902.0 A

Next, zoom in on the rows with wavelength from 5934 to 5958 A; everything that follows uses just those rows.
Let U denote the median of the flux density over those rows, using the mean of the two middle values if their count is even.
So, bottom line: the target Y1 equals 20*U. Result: 111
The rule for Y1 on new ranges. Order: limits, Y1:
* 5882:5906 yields 92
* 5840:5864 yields 111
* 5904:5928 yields 109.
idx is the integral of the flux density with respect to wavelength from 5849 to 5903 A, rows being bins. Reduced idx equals 281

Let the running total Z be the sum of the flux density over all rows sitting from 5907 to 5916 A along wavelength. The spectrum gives 31.8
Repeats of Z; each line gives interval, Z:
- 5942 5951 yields 33.1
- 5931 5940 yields 33.6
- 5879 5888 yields 29.1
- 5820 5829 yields 33.9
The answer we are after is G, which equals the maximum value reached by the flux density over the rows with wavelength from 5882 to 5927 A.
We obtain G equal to 6.32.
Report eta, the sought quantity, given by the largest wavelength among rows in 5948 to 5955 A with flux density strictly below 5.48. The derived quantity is 5954.5 A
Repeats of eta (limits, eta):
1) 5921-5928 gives 5926.0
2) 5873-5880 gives 5879.5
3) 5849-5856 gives 5855.5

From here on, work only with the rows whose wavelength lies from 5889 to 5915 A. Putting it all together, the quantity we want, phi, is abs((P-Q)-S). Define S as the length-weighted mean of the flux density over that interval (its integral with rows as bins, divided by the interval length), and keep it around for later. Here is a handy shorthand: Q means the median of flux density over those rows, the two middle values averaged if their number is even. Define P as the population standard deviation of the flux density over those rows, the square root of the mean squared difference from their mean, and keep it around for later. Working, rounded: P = 0.72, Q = 4.8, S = 4.9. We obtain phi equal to 8.9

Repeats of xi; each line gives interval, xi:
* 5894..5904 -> -3.10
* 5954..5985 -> 0.88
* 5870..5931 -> 1.78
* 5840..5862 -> 0.41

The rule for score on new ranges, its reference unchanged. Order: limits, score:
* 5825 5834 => 5825.5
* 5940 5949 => 5941.0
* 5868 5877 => 5872.0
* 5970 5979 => 5977.0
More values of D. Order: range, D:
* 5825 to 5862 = 5828.5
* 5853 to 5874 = 5870.5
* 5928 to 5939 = 5936.5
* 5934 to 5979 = 5969.5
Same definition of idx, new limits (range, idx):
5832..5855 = 128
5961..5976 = 85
